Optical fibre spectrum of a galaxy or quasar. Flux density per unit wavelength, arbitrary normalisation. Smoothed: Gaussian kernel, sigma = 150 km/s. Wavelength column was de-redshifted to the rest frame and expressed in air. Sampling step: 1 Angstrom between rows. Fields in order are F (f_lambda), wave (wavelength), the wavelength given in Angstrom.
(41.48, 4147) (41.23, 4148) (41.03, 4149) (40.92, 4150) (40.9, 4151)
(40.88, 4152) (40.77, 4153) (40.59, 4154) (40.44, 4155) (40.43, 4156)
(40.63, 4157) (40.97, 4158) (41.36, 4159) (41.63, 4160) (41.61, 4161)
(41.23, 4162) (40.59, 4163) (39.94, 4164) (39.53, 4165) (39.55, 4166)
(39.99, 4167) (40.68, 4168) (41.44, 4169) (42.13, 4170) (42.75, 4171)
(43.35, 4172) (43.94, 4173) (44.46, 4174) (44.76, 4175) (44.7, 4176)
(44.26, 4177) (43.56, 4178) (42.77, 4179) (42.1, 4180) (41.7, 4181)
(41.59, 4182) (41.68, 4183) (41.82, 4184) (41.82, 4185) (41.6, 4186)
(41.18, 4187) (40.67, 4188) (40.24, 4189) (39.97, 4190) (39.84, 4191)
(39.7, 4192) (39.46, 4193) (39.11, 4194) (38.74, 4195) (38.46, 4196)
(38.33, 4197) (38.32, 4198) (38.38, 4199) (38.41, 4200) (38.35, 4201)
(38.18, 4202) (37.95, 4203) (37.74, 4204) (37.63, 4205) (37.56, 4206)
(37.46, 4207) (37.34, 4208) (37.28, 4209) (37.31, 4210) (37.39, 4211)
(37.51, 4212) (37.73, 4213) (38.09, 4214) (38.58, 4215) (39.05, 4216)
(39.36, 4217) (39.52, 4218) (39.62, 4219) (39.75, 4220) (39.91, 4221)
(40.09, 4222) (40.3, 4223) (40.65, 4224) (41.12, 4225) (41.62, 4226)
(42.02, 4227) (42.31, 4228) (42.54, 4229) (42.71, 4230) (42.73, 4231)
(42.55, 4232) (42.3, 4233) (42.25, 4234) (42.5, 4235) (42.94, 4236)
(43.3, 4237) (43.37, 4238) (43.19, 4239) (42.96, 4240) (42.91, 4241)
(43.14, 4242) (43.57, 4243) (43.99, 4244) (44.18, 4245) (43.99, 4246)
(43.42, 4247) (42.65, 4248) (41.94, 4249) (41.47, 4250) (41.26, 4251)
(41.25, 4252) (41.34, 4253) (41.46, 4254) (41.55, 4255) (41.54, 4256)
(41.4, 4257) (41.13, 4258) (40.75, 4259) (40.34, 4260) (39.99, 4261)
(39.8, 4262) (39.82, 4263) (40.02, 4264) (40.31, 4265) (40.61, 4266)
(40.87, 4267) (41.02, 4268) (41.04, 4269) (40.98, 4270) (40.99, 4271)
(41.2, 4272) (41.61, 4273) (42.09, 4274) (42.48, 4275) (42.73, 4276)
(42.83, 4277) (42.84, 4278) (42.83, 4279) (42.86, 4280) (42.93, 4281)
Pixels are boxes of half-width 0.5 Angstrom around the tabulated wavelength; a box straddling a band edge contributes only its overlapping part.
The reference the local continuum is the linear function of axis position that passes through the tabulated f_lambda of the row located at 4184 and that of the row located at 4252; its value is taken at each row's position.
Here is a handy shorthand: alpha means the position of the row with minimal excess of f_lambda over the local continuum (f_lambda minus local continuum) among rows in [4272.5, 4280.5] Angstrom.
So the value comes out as 4273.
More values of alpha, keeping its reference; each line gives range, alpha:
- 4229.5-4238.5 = 4234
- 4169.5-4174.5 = 4170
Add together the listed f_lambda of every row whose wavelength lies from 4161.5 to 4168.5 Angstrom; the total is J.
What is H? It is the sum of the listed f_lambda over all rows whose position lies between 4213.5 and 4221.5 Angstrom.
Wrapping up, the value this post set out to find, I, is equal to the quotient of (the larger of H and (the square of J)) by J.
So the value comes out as 282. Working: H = 314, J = 282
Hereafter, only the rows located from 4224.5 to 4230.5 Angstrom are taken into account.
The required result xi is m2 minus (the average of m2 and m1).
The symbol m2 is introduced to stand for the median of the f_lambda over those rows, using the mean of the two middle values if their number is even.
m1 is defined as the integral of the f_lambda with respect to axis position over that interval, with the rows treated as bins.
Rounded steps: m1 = 252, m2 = 42.2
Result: -105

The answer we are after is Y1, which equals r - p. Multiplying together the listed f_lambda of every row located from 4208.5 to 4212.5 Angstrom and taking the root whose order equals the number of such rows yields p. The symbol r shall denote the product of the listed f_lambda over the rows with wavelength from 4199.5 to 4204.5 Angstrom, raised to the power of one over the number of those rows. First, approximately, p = 37.4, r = 38.1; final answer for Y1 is 0.75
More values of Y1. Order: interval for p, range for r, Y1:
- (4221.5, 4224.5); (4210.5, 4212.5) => -2.90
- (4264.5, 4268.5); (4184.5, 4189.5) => 0.40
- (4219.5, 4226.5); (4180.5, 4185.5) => 1.24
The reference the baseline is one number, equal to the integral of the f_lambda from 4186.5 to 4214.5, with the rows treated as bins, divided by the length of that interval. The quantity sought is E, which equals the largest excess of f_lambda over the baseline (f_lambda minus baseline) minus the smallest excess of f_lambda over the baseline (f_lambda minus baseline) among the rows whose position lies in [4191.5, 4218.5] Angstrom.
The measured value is 2.42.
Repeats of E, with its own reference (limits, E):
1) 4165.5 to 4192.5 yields 5.21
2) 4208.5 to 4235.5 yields 5.45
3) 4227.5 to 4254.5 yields 2.93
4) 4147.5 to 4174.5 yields 4.93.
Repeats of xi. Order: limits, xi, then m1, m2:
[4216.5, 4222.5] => -99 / 238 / 39.7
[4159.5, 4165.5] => -102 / 245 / 40.9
